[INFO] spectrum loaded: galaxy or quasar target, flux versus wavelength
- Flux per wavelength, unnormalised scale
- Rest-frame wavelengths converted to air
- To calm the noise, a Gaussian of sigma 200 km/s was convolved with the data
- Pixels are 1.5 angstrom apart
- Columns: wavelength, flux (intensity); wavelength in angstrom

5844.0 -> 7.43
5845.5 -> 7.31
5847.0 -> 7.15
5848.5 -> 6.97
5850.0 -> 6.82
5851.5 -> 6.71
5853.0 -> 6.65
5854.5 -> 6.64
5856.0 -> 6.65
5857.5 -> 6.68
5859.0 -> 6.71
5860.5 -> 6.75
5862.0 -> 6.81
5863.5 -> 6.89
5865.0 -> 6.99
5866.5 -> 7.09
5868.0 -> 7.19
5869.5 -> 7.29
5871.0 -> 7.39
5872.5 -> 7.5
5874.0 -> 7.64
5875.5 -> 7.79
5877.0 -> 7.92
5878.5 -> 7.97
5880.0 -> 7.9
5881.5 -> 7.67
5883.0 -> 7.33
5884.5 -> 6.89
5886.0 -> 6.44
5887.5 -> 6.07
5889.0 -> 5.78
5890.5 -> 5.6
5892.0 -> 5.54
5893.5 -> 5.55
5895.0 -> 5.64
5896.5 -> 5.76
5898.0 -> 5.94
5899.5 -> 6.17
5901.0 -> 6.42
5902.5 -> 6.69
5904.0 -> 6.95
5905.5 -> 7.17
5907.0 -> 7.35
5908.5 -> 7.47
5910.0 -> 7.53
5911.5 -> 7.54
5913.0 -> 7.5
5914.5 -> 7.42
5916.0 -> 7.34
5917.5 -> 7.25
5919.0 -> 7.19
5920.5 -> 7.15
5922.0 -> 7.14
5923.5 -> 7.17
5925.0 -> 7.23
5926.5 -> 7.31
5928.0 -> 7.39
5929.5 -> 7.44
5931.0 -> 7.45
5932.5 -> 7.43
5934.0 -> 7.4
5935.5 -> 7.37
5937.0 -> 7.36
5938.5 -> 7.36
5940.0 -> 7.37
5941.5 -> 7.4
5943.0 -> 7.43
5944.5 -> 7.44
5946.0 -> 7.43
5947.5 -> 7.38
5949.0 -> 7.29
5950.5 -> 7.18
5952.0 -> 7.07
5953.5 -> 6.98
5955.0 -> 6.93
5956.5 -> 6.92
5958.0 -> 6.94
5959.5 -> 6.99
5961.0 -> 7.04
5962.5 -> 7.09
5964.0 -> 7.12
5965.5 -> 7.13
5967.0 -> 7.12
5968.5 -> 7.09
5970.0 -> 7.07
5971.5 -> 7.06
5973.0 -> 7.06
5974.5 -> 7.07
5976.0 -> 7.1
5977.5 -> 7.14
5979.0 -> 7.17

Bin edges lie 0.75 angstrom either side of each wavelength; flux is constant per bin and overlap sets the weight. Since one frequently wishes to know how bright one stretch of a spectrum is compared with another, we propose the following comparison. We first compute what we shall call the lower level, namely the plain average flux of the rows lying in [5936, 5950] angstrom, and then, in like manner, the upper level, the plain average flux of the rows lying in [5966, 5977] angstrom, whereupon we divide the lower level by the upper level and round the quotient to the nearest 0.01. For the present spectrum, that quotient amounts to 1.04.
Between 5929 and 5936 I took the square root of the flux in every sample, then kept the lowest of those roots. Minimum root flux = 2.71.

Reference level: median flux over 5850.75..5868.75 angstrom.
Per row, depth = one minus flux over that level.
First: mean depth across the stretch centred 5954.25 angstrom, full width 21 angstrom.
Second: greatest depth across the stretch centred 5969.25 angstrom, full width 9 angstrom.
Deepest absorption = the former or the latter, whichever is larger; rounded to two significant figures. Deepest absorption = -0.049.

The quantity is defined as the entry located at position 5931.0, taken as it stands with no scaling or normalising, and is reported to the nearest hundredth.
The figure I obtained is 7.45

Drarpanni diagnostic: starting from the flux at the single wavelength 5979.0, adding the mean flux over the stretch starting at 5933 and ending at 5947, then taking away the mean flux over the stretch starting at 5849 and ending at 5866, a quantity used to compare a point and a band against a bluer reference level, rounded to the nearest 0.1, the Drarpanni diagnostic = 7.8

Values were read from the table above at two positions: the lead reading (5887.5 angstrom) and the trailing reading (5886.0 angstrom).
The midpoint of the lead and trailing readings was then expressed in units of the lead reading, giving 1.03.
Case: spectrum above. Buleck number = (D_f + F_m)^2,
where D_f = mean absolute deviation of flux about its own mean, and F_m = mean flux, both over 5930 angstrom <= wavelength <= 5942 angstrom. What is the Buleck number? 55.1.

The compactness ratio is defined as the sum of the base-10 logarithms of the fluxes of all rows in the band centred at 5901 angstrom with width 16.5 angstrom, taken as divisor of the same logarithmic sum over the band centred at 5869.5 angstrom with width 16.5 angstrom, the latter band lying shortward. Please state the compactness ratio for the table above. 1.07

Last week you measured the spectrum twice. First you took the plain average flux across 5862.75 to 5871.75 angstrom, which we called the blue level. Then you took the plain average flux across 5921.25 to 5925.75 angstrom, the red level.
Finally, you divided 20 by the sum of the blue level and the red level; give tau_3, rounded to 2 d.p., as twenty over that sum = 1.40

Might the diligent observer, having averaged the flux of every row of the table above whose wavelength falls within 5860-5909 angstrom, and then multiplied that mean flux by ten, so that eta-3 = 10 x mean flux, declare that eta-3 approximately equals 68.3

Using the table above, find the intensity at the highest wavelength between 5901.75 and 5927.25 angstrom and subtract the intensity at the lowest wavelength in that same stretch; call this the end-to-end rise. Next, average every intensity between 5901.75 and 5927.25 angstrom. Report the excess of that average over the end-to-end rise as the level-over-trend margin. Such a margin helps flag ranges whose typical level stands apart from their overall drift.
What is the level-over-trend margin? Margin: 6.6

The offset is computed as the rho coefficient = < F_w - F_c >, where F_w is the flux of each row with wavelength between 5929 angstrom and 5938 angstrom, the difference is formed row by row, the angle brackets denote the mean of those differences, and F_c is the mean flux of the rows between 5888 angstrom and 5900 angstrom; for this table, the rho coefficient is 1.66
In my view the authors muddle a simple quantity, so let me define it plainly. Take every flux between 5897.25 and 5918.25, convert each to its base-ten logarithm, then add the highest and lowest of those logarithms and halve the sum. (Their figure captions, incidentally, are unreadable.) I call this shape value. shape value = 0.826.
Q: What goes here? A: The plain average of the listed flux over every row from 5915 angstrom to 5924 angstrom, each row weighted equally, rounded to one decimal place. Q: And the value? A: 7.2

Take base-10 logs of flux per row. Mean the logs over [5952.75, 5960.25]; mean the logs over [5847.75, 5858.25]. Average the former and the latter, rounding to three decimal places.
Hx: 0.835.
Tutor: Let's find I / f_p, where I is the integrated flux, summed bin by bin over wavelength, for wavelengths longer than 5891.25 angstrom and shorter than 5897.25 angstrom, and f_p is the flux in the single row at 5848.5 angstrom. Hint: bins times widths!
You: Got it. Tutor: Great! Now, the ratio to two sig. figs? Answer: 4.8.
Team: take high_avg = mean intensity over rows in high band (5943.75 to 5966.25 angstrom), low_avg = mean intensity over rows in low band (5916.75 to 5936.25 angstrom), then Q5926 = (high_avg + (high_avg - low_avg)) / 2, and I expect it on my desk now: 3.48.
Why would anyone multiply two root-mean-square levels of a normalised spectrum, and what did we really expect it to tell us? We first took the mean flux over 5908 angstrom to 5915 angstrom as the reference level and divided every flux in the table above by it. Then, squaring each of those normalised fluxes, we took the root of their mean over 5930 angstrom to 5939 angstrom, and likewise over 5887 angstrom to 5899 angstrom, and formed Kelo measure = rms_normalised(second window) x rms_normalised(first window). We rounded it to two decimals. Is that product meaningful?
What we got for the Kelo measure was 0.76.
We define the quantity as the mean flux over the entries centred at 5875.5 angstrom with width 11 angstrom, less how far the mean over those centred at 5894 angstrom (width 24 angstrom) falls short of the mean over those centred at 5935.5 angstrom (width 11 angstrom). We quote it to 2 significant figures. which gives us 6.6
